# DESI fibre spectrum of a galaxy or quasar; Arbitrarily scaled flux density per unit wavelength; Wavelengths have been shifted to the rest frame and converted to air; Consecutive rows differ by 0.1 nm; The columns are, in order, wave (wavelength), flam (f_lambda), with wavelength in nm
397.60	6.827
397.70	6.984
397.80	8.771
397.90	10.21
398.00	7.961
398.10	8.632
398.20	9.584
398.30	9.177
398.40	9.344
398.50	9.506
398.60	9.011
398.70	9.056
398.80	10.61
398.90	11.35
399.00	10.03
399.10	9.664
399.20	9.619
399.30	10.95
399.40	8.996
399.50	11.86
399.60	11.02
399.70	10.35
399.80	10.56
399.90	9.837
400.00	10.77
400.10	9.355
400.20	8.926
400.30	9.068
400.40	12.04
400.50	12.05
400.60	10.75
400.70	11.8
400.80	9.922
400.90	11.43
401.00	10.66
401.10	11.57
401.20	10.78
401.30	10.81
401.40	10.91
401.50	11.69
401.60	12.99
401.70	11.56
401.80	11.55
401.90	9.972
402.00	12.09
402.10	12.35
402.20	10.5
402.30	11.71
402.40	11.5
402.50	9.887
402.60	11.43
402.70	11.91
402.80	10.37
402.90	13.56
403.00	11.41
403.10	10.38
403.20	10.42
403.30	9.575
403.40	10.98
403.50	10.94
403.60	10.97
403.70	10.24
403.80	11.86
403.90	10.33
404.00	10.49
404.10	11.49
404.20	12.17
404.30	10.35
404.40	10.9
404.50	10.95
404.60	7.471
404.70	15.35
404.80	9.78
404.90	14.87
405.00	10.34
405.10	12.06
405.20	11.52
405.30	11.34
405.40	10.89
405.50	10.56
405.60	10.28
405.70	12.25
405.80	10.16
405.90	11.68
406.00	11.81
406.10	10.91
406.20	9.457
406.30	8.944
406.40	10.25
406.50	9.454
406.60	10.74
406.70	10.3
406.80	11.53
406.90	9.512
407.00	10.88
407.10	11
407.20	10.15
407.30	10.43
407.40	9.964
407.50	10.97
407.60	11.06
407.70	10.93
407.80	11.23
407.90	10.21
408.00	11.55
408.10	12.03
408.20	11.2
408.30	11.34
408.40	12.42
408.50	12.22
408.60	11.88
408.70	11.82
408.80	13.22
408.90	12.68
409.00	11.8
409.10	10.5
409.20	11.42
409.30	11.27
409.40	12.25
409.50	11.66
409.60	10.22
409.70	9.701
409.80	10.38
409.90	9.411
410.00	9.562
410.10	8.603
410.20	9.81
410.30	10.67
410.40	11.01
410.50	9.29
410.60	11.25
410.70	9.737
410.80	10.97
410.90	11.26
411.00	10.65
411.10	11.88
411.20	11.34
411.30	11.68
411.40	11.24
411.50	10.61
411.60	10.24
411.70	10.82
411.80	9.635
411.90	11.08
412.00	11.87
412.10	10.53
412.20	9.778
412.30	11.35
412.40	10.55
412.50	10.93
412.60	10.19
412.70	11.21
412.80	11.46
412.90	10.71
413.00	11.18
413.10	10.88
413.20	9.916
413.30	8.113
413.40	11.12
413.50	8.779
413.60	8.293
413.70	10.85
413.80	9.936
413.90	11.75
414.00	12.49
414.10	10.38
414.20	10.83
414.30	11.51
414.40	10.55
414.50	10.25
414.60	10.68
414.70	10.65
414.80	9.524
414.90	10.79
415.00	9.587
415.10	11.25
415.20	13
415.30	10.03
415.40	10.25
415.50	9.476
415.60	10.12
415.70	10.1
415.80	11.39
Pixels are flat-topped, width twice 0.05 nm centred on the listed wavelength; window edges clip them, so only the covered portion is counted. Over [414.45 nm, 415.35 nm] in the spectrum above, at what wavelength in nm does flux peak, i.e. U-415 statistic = 415.20 nm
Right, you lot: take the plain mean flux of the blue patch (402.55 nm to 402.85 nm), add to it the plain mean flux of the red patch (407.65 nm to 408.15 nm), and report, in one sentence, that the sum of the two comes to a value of 22.4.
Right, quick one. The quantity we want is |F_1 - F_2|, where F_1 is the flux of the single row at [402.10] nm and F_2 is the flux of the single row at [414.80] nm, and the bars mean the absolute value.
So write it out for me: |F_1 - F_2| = 2.8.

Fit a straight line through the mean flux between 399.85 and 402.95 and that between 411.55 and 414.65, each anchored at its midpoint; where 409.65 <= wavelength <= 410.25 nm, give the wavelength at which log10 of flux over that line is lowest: 410.10 nm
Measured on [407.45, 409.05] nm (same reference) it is 407.90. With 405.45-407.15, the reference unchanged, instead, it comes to 406.30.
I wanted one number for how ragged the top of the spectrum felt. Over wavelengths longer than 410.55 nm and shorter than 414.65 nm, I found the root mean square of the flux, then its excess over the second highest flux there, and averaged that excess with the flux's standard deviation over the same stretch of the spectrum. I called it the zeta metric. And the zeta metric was -0.12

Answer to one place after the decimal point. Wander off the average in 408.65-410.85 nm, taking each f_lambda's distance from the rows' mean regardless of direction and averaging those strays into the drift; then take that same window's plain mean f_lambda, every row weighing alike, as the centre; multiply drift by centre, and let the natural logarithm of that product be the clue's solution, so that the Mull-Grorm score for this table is 2.4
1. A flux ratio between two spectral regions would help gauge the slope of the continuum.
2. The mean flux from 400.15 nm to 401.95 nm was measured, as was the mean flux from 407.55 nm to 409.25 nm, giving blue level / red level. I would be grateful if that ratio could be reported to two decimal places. 0.95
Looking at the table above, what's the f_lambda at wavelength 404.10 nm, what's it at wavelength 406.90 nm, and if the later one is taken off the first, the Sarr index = 2.0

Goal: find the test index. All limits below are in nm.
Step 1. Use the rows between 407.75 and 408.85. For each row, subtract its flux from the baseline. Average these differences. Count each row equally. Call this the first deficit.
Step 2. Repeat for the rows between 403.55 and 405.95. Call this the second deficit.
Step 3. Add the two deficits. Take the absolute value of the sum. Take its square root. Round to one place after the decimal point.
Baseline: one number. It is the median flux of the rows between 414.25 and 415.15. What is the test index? 1.3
